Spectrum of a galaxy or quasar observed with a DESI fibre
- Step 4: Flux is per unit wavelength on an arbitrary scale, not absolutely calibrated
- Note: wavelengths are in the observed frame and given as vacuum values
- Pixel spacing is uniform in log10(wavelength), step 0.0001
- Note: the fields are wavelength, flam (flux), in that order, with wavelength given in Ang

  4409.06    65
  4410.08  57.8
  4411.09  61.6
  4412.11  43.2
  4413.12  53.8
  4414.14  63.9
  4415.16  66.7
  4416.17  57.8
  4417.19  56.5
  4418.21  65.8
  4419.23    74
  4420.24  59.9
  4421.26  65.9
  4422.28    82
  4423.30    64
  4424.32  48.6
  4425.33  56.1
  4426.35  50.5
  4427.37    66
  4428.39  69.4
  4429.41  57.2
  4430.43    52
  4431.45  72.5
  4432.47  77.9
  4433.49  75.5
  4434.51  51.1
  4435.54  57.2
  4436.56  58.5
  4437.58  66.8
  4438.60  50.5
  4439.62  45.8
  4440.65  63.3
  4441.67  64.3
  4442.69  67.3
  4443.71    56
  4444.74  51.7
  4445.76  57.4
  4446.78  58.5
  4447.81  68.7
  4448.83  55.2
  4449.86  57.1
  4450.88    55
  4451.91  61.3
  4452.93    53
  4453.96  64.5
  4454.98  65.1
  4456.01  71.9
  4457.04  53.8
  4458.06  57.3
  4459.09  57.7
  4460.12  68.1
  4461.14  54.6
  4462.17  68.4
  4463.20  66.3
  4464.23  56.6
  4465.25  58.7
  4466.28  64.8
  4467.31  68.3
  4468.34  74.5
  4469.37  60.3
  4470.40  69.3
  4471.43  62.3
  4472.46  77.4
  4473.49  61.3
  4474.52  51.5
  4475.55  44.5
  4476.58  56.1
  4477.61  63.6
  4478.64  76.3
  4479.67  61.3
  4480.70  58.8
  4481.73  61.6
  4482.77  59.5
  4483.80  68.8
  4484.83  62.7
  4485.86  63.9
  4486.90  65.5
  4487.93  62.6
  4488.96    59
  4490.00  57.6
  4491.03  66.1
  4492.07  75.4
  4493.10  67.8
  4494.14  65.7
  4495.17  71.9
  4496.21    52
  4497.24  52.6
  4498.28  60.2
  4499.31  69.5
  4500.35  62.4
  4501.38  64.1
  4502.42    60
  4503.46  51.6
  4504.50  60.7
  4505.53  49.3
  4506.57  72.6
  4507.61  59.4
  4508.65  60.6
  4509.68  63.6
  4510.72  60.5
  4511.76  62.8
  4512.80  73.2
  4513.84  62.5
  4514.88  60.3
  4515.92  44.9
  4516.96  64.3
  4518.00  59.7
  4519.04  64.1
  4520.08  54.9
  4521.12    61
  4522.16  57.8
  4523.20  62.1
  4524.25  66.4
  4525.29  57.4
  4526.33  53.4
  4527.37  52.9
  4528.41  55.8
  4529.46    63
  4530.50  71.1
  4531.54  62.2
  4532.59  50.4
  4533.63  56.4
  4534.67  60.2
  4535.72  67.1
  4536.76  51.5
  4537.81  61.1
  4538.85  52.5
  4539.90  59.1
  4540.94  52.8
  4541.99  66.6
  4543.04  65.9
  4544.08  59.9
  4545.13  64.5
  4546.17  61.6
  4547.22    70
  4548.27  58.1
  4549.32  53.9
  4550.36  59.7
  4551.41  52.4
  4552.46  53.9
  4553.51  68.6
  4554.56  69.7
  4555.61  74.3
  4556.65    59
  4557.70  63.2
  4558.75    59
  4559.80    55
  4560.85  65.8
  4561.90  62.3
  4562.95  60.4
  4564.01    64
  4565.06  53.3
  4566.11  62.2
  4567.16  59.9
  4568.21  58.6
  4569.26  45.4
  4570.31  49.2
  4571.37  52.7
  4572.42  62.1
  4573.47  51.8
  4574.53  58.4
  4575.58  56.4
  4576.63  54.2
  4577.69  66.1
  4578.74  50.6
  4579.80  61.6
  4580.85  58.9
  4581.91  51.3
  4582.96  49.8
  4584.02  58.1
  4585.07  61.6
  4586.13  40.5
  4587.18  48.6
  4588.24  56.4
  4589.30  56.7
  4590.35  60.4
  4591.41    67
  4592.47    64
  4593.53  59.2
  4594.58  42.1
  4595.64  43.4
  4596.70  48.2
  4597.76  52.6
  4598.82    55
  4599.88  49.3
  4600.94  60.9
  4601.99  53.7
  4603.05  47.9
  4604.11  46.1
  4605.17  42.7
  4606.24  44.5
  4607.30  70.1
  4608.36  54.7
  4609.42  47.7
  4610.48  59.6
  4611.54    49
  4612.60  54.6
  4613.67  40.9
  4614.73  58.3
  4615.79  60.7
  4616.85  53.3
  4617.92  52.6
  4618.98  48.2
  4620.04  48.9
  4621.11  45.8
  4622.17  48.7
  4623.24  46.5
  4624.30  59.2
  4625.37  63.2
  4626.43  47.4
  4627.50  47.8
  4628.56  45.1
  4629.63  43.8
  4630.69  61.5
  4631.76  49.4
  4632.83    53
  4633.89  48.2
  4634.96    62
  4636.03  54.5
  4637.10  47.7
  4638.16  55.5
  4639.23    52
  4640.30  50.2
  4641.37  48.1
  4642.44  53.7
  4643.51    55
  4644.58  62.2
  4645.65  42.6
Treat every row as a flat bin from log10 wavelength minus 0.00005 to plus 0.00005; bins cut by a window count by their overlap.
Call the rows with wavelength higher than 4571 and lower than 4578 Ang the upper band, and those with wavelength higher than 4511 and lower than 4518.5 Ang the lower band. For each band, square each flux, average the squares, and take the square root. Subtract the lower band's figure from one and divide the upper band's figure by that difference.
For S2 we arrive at -0.95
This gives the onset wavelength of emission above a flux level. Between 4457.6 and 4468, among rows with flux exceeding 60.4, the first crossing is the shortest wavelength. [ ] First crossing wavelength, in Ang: 4460.12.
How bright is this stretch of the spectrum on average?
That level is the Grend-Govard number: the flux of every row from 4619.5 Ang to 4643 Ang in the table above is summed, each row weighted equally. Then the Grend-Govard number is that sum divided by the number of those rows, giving 51.5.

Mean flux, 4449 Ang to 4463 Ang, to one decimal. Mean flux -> 60.6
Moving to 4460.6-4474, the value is 64.8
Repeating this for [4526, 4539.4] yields 58.3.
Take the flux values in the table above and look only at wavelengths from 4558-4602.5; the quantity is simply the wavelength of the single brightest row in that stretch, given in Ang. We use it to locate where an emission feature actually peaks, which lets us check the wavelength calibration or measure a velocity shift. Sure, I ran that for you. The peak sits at 4591.41 Ang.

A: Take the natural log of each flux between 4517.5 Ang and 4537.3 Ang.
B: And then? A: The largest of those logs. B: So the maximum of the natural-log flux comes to 4.264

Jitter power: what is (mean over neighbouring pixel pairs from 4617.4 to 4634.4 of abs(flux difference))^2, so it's 35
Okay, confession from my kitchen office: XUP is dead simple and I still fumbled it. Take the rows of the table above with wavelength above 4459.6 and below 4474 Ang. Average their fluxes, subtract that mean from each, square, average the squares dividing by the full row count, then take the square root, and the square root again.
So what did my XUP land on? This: 2.51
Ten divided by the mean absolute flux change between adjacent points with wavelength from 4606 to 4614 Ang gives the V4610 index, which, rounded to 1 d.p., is 0.8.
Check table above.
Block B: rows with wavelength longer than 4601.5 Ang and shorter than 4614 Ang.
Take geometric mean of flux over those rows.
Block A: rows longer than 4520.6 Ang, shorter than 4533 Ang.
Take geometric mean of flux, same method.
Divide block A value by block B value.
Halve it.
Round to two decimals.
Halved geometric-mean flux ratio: 0.59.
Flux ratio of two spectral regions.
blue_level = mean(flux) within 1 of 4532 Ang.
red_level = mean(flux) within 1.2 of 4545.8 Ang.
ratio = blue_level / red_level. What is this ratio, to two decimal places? 0.89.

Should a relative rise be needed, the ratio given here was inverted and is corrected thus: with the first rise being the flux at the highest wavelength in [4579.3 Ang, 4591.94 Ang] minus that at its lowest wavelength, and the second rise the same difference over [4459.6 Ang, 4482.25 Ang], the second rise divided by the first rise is -1.2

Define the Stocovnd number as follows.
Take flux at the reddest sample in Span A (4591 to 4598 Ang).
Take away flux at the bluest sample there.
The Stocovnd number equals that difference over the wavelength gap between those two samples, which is -2.3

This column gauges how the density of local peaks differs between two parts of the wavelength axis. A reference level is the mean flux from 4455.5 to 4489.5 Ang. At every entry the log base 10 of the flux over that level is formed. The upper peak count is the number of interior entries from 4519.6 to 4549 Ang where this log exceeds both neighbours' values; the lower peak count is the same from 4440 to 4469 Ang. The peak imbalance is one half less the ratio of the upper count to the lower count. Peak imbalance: -0.79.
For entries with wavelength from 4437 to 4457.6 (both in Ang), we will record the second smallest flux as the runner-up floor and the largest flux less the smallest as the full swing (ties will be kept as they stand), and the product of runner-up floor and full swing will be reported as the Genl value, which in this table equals 1318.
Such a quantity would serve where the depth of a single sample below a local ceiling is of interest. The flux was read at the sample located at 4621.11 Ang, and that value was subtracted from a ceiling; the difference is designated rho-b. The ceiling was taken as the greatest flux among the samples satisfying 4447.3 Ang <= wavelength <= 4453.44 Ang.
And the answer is 23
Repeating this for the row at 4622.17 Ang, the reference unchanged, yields 20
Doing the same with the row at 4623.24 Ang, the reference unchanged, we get 22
